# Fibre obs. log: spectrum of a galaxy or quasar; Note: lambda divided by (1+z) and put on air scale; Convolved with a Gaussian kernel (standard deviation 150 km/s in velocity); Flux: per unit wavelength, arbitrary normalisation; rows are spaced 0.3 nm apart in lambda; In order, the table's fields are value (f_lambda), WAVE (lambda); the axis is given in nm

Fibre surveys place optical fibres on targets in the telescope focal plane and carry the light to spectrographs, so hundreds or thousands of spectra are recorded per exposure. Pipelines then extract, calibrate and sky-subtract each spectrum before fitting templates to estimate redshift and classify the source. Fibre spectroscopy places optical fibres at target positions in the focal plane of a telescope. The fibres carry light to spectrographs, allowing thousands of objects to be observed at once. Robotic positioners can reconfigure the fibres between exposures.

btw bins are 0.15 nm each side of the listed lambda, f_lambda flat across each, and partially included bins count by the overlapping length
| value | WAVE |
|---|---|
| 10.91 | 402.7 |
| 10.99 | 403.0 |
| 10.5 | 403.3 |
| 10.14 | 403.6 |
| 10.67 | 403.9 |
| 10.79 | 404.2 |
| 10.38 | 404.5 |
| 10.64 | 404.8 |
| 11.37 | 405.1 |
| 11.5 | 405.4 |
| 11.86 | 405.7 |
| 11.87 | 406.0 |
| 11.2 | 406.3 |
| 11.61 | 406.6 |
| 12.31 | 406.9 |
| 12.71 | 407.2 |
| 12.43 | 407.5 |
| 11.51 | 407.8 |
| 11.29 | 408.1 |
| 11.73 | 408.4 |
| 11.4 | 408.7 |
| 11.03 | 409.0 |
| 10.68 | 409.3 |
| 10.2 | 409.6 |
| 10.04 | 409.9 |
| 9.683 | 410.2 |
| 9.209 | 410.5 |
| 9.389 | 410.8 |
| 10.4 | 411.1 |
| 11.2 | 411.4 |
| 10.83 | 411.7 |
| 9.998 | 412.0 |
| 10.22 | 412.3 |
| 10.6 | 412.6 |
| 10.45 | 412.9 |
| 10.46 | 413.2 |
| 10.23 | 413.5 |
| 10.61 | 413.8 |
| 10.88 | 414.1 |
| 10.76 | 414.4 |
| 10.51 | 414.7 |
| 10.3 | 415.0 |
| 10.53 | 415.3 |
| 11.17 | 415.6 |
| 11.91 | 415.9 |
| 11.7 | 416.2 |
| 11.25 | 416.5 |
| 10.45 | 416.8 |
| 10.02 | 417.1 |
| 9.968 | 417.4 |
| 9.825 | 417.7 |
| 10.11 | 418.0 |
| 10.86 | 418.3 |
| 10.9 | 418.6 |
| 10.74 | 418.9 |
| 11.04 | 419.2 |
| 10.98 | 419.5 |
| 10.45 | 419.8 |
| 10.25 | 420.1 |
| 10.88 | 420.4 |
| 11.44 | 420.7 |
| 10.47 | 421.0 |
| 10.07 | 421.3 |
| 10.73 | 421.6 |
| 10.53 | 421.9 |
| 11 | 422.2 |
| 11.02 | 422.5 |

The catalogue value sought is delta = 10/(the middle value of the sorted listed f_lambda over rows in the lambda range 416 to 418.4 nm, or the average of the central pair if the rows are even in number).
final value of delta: 0.97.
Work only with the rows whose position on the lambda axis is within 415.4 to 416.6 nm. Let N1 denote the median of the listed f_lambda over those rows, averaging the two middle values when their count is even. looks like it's 11.5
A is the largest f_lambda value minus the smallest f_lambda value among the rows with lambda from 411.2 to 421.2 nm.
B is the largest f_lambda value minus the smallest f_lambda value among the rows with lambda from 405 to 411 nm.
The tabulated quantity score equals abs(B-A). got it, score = 1.4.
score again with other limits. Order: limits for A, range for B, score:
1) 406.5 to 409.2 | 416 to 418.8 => 0.2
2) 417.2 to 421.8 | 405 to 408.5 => 0.1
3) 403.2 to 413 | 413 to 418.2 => 1.4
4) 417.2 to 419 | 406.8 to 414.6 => 2.4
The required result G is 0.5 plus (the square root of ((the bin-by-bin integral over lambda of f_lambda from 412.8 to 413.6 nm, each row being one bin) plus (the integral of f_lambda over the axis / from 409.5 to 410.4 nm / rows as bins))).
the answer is 4.65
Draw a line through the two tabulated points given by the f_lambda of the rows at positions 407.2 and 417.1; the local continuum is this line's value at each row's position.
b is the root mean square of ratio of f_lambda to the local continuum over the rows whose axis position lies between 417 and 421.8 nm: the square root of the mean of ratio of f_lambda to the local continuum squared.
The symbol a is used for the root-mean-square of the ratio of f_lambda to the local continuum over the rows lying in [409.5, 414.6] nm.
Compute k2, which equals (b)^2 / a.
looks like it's 1.40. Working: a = 0.91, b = 1.13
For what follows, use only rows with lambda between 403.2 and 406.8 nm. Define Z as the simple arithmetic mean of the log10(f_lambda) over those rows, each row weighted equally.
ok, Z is 1.04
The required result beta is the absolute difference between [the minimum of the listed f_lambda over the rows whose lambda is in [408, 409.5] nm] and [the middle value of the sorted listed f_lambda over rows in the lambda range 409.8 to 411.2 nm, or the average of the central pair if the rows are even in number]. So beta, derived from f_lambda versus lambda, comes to 1.0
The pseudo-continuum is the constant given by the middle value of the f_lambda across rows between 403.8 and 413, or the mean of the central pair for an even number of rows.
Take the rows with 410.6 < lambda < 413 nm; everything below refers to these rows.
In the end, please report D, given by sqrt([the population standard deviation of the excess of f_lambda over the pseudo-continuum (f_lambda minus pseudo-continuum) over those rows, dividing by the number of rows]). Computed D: 0.71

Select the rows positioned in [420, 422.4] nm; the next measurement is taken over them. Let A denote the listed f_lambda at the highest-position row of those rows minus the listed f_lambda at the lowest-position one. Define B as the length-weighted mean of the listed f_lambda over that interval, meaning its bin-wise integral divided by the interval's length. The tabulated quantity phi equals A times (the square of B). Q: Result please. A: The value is 86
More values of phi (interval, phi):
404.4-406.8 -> 158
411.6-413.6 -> -65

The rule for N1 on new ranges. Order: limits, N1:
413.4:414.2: 10.6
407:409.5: 11.5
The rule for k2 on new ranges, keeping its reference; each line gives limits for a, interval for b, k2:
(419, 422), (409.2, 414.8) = 0.70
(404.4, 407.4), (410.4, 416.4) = 1.05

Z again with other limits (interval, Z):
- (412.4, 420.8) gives 1.03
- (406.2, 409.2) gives 1.07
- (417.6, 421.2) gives 1.03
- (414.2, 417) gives 1.04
